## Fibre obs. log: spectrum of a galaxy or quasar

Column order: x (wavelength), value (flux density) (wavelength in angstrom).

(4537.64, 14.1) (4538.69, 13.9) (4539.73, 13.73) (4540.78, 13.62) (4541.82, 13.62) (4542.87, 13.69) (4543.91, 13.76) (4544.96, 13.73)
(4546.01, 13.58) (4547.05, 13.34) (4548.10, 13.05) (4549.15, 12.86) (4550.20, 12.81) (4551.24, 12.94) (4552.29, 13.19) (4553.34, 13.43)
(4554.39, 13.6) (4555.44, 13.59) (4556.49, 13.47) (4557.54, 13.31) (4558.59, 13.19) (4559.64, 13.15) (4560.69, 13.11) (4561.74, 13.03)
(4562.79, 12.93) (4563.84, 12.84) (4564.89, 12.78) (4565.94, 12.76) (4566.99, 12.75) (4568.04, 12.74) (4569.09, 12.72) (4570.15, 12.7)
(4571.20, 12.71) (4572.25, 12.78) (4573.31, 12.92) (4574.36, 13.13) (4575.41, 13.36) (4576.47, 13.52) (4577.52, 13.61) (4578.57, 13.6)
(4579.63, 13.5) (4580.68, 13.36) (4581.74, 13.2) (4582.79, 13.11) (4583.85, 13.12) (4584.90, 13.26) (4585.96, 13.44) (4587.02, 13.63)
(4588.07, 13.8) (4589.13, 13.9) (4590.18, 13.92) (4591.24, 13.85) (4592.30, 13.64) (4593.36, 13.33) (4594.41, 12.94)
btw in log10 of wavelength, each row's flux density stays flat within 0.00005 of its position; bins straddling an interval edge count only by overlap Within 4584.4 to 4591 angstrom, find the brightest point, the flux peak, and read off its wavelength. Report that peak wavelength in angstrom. 4590.18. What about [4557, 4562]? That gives 4557.54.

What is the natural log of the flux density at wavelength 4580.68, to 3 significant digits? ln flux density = 2.59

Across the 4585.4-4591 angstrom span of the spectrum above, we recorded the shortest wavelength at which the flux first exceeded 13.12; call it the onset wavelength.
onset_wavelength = 4585.96 angstrom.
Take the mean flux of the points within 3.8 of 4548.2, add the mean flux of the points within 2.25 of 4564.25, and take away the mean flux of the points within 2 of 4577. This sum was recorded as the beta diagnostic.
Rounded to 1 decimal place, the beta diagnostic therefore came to 12.5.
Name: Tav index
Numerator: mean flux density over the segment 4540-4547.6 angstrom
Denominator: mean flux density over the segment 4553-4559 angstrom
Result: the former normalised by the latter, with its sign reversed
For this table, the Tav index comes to -1.01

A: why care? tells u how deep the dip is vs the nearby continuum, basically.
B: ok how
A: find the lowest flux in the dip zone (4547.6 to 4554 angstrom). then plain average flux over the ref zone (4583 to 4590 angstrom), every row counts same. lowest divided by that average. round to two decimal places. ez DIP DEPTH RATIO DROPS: 0.95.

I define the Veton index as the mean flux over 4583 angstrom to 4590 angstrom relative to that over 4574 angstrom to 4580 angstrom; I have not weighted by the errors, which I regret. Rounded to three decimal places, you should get 1.005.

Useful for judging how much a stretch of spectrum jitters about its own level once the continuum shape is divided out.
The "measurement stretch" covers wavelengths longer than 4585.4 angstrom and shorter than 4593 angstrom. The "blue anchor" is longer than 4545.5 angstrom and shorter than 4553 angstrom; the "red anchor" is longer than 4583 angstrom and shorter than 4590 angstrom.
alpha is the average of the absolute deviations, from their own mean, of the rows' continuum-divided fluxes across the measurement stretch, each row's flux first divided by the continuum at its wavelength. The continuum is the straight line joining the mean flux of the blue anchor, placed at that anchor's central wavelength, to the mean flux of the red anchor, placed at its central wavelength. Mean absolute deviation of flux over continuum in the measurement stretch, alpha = 0.010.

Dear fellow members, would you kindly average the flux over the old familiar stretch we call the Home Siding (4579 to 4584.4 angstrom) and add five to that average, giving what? 18.3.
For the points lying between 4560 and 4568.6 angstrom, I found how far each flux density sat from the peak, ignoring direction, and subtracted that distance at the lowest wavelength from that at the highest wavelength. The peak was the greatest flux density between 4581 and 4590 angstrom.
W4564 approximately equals 0.37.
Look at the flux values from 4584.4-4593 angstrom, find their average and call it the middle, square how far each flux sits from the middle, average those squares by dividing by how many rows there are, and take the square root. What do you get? 0.22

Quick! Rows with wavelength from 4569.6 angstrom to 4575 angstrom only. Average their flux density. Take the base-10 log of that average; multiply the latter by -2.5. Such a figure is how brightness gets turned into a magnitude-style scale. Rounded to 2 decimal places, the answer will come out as -2.77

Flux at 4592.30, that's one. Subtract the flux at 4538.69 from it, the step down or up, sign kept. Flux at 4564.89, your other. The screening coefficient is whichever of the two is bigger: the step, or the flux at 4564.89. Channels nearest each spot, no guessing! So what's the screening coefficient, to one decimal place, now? 12.8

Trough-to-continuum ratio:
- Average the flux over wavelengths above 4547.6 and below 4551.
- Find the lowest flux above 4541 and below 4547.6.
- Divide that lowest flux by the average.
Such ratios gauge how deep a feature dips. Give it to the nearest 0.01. 1.03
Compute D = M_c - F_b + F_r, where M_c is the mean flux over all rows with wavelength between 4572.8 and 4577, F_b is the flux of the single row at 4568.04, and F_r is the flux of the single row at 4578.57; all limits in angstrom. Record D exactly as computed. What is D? 14.1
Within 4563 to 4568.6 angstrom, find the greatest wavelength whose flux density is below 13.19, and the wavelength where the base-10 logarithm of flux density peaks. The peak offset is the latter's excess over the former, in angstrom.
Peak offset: -4.2 angstrom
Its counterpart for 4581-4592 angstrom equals 6.3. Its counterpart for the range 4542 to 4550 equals -5.2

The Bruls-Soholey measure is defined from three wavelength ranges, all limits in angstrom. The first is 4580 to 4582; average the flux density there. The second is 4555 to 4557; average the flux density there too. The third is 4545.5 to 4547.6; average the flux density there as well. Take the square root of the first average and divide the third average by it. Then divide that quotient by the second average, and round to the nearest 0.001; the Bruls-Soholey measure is 0.273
